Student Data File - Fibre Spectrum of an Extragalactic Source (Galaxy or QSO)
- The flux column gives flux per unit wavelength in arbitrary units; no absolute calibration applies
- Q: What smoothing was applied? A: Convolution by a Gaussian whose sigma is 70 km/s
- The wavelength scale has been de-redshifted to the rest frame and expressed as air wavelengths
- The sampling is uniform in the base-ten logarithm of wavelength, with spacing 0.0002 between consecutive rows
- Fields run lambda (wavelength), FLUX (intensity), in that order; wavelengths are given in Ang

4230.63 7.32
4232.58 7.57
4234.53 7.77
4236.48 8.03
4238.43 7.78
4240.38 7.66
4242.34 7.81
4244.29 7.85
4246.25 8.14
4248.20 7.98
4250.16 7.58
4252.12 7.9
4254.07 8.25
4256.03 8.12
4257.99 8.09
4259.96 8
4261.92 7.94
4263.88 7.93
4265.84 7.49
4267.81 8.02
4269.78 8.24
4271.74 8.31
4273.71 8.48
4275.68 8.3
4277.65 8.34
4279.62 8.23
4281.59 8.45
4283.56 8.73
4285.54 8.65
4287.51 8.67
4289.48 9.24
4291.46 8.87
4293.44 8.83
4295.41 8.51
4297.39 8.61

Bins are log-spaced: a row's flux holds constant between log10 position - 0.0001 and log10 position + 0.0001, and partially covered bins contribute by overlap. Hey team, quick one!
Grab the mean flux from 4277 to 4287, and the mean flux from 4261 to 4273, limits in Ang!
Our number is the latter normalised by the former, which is 0.94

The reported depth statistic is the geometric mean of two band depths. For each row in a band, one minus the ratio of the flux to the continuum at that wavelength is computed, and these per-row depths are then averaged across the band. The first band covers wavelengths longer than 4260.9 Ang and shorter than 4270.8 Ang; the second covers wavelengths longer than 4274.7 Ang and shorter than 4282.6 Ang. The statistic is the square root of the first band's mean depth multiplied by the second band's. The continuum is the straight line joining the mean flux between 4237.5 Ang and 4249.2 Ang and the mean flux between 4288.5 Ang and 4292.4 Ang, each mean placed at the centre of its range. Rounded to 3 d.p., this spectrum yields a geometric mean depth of 0.054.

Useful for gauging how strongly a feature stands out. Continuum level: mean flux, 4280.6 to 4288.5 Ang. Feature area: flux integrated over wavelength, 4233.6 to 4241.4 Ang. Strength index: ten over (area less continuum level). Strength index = 0.191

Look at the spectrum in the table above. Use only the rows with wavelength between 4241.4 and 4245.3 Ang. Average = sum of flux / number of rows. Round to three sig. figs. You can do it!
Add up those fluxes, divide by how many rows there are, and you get 7.83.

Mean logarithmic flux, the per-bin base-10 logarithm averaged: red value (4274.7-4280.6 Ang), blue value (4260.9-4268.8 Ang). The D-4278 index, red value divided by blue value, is 1.03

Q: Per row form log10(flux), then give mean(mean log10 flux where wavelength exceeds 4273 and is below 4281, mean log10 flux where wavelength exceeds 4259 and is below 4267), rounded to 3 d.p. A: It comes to 0.908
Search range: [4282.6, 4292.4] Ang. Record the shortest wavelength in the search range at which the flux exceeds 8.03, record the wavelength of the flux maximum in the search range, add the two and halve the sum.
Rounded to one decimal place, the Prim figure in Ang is 4286.5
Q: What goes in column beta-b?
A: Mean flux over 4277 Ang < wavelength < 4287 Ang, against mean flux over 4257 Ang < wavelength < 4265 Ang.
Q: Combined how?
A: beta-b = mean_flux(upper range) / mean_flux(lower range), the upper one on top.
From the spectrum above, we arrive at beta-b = 1.06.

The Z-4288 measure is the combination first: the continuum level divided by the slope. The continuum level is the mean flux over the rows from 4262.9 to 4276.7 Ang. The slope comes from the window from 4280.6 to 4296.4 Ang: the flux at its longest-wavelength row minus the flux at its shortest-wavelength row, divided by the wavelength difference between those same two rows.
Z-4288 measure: 1868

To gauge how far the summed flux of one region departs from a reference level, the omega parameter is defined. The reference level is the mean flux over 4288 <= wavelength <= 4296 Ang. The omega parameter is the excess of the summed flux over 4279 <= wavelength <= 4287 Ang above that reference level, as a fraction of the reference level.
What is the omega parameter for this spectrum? 2.84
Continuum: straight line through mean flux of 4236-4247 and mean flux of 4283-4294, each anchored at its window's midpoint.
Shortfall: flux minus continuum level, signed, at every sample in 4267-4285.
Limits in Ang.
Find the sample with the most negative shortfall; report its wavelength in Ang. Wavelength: 4279.62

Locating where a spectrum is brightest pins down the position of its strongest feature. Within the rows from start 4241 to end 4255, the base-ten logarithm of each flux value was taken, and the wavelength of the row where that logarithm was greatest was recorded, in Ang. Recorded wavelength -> 4254.07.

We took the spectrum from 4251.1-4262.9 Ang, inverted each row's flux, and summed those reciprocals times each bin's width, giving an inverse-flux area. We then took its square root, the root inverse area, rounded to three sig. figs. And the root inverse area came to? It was 1.21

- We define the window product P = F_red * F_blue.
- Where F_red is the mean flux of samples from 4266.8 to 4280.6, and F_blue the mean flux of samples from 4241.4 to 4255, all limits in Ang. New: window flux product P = 66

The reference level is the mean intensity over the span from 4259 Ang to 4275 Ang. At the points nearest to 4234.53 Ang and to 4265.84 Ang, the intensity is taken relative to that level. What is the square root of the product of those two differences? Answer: 0.40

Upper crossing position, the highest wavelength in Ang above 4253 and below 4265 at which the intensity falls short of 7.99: 4263.88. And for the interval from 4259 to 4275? 4265.84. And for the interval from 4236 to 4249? 4248.20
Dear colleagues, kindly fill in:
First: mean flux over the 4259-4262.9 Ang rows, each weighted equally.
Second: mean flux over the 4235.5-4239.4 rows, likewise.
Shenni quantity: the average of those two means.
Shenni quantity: 7.94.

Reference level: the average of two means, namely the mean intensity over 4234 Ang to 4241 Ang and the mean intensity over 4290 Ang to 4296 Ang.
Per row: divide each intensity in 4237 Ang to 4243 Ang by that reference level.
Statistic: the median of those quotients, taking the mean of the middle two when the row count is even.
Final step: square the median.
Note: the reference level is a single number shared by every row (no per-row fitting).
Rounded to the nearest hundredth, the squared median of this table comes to 0.88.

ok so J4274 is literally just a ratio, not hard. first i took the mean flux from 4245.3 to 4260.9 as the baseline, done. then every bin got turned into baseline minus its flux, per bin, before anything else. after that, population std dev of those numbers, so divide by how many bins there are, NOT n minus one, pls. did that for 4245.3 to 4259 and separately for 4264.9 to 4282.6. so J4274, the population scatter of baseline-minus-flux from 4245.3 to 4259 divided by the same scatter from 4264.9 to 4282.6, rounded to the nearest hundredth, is 0.72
